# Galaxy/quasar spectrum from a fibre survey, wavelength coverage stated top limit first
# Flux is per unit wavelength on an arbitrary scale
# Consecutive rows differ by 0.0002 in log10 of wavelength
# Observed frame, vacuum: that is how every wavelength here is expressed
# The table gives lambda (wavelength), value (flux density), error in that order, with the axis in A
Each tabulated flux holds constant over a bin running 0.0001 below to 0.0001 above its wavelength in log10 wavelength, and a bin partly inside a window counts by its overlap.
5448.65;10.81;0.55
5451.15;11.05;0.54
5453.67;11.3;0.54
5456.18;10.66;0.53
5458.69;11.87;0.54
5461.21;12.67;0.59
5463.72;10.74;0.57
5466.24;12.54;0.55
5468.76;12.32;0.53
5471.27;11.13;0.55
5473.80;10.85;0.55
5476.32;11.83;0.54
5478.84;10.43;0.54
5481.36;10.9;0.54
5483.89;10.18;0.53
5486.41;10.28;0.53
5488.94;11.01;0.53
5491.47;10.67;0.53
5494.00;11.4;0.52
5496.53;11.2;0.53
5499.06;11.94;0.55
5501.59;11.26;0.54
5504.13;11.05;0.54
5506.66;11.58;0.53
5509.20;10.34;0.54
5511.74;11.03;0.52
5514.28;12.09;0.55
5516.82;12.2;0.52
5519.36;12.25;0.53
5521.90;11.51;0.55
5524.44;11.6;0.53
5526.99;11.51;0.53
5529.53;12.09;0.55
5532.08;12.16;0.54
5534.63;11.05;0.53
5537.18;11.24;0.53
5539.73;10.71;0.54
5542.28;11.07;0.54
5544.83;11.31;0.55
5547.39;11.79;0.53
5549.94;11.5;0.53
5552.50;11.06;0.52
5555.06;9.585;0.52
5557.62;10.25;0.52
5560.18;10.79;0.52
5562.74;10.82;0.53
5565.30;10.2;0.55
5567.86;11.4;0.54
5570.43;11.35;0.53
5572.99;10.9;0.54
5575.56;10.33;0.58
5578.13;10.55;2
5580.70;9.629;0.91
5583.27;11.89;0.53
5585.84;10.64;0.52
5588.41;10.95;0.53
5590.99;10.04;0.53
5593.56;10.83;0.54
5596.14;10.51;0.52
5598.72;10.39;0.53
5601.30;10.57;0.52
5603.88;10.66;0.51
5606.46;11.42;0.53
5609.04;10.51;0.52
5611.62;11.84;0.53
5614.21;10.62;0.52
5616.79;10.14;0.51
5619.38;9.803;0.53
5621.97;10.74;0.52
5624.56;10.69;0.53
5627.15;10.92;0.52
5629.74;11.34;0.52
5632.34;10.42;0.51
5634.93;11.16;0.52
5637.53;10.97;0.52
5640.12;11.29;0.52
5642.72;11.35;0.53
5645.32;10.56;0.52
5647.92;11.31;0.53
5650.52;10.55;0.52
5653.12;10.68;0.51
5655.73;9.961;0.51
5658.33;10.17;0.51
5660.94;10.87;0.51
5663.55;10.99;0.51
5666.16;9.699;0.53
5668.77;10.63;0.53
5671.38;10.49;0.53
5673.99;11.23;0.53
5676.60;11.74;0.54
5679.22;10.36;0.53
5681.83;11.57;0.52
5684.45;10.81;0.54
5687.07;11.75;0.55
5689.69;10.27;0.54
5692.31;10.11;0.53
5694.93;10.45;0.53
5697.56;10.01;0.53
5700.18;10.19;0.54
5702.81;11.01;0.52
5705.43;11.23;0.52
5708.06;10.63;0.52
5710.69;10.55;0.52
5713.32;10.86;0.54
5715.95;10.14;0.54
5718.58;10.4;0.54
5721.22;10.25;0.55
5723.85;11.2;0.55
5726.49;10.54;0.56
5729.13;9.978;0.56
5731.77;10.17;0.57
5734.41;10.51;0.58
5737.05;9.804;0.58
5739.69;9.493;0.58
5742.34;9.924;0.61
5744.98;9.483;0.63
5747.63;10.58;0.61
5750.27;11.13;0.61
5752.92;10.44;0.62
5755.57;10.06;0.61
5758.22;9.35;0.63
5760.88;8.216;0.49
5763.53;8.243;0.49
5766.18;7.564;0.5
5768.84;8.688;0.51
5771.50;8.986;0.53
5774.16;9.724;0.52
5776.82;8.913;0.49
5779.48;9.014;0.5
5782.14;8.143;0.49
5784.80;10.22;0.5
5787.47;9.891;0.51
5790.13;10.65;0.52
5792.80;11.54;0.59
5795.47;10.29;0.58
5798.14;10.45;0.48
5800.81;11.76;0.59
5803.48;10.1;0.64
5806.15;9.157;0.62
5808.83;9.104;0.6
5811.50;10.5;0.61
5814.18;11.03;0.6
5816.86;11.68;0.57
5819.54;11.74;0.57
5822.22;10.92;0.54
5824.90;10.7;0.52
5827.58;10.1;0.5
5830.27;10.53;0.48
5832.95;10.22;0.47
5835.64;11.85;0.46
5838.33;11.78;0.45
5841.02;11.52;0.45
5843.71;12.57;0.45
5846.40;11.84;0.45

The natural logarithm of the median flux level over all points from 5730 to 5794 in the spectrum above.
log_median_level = 2.28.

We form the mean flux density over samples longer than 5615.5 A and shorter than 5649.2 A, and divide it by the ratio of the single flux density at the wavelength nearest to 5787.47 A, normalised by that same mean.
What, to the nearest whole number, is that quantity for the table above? 12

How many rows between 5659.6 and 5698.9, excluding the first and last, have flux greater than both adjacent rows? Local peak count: 6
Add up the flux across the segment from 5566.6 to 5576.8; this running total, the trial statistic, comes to 44.0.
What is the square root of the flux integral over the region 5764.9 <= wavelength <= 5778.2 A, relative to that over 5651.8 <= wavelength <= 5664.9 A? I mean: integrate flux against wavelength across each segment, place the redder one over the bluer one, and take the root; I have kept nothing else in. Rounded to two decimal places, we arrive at 0.92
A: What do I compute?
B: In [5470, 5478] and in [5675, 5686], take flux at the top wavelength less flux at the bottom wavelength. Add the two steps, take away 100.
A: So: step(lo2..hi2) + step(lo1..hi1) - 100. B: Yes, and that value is -100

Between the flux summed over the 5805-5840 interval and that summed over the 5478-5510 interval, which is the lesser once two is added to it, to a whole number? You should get 141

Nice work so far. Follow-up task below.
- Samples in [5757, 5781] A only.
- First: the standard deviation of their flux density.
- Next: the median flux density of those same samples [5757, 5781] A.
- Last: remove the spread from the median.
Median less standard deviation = 8.3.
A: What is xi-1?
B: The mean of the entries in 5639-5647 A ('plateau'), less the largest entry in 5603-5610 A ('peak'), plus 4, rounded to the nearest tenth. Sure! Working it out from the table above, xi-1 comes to 3.6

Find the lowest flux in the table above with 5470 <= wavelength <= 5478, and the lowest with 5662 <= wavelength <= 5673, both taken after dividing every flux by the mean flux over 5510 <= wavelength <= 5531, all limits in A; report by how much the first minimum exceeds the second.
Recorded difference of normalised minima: 0.10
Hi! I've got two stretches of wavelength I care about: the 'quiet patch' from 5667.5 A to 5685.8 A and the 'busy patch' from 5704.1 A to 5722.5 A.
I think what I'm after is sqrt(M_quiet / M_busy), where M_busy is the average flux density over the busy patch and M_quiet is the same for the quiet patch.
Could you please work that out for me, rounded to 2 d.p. 1.02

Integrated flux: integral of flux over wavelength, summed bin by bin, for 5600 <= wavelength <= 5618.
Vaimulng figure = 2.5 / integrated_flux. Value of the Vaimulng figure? 0.0128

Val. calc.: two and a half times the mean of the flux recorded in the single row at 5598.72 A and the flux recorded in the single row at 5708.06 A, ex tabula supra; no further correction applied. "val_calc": 26.3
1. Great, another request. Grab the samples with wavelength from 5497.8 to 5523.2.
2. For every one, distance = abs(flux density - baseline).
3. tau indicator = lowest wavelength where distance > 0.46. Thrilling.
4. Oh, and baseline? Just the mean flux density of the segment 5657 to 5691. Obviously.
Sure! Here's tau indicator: 5499.06 A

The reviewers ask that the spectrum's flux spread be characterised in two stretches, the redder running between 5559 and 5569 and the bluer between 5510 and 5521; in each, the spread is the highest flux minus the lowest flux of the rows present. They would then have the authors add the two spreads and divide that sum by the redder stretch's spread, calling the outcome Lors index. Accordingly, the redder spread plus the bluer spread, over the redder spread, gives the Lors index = 2.02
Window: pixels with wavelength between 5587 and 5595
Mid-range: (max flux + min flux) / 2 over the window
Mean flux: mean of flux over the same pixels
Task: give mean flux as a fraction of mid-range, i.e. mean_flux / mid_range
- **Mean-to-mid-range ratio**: 1.01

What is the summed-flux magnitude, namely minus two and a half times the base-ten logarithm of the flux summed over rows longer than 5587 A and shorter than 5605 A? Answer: -4.67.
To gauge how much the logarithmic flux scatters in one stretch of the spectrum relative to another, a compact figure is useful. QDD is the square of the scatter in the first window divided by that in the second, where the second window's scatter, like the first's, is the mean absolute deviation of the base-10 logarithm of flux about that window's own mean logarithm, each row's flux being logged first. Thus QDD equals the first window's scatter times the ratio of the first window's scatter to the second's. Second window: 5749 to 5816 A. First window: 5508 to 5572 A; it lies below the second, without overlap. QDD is 0.010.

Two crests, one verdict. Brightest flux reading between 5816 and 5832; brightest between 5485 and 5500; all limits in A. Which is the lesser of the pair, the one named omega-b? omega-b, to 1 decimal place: 11.7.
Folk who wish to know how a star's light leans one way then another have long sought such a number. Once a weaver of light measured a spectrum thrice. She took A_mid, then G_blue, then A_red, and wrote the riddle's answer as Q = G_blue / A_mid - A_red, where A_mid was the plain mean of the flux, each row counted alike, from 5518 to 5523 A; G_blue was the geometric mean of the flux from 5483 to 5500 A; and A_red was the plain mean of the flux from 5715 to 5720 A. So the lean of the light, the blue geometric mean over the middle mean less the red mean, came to -9.35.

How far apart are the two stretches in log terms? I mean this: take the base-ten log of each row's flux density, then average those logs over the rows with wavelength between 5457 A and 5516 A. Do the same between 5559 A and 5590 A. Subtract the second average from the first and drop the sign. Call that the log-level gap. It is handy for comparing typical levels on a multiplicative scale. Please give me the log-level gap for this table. 0.02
